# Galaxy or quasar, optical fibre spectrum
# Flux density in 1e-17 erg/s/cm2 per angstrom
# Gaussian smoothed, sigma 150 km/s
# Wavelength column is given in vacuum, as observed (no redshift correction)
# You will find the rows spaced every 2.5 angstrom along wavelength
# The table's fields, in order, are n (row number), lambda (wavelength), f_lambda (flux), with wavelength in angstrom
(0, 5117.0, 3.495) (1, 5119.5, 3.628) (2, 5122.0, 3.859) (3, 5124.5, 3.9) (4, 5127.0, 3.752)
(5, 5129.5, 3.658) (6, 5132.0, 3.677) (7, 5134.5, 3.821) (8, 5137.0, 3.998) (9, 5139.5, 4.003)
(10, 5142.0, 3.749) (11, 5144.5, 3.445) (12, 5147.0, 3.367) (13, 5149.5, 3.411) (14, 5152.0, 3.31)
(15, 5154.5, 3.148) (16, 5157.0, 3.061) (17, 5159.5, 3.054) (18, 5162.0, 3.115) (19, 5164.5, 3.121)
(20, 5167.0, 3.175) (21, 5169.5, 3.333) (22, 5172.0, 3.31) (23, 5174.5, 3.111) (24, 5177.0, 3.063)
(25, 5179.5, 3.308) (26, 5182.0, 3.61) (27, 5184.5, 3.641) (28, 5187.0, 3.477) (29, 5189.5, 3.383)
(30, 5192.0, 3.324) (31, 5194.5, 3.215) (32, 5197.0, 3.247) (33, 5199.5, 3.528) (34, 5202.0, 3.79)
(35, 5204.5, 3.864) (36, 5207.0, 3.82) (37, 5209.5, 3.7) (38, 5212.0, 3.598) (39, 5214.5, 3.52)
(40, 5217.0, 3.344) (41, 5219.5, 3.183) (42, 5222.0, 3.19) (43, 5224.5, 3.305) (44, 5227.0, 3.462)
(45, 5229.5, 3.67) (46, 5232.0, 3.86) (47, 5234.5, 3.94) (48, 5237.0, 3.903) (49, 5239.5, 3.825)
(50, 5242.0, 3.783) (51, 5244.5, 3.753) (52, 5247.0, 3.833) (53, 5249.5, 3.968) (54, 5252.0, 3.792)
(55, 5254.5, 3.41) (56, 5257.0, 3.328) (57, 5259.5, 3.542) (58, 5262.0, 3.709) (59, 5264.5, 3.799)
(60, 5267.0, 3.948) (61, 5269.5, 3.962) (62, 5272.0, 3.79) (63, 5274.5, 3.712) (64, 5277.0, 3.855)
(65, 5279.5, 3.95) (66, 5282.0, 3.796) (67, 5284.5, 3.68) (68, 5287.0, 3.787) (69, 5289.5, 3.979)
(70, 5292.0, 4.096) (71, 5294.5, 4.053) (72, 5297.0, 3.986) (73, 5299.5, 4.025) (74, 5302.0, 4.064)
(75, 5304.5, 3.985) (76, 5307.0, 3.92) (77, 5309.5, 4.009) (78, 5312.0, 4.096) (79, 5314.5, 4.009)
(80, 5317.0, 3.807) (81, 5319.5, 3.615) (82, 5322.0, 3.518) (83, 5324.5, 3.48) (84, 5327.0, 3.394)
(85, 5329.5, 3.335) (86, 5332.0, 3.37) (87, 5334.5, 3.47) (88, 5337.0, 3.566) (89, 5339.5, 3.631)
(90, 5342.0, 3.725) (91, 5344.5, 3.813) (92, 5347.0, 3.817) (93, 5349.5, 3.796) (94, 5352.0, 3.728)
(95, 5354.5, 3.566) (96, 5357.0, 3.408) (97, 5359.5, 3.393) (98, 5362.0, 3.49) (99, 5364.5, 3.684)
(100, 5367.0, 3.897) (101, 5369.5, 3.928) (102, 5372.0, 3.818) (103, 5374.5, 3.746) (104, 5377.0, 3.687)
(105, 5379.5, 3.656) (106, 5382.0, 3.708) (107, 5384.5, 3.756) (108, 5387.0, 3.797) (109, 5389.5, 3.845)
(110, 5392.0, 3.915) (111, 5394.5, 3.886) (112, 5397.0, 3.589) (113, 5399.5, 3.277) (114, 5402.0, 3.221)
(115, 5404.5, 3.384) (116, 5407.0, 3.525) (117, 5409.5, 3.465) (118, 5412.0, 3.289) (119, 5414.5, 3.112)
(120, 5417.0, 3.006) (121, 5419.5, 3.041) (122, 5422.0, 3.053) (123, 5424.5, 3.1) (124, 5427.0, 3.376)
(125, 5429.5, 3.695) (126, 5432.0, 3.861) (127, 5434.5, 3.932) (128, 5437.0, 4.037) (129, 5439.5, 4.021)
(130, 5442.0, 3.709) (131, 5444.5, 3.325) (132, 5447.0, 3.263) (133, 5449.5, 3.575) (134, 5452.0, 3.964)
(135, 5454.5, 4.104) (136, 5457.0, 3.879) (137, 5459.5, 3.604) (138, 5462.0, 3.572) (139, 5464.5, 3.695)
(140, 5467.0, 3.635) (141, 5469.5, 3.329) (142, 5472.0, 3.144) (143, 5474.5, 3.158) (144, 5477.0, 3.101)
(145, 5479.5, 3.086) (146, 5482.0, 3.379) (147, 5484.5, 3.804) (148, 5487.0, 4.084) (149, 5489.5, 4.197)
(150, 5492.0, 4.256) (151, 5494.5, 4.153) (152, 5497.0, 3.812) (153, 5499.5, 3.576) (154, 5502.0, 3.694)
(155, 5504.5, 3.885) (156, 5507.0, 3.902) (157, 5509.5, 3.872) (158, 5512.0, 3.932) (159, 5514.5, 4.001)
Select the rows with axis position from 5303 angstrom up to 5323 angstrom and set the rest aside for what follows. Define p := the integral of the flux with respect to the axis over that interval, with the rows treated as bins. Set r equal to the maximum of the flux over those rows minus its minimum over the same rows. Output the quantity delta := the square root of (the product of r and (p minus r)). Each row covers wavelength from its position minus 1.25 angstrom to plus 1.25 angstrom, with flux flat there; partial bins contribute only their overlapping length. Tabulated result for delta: 6.7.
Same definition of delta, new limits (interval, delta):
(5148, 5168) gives 4.7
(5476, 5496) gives 9.3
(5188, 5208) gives 6.7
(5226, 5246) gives 6.0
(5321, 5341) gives 4.5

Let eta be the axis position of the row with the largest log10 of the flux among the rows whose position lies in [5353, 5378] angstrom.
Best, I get 5369.5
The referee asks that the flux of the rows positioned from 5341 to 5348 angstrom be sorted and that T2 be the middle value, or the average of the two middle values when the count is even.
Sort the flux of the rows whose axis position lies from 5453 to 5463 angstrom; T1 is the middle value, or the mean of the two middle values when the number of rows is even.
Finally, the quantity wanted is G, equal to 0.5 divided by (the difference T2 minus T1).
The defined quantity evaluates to 7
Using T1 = 3.74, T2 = 3.81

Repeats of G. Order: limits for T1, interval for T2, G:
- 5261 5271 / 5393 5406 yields -1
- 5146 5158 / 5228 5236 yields 1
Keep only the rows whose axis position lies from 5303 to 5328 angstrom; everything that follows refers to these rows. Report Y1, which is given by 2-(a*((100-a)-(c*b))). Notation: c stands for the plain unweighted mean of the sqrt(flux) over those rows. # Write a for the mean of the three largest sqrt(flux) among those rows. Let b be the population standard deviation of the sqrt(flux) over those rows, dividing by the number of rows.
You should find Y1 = -195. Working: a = 2.01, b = 0.063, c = 1.944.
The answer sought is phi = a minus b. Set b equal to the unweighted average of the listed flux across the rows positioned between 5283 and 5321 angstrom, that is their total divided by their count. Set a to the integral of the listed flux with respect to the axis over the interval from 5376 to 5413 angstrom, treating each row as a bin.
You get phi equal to 129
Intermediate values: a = 133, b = 3.94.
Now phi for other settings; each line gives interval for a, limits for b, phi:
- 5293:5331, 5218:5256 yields 141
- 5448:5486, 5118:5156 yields 131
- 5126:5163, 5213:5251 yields 126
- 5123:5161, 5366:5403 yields 131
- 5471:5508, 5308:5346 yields 133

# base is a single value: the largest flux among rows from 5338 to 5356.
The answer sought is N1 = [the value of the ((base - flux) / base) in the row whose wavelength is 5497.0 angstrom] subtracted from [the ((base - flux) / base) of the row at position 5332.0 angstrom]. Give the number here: 0.12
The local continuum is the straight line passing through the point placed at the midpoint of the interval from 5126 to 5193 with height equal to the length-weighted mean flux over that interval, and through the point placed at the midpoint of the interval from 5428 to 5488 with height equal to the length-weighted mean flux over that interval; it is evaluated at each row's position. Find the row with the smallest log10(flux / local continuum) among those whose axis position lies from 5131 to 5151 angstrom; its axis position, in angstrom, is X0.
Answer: 5147.0 angstrom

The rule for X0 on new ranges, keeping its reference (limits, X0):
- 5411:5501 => 5417.0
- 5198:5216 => 5214.5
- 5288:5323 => 5322.0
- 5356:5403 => 5402.0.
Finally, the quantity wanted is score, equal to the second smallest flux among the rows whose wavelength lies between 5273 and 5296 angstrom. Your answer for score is 3.712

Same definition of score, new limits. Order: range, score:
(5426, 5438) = 3.695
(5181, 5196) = 3.324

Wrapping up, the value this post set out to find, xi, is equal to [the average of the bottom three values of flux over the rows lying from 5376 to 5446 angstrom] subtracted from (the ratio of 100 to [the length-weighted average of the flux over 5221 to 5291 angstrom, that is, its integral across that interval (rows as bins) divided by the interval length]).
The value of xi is 23.7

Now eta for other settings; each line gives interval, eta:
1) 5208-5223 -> 5209.5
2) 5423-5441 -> 5437.0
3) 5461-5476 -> 5464.5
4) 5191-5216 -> 5204.5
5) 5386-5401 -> 5392.0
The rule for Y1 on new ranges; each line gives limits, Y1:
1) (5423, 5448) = -194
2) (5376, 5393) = -190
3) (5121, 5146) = -193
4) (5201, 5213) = -190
